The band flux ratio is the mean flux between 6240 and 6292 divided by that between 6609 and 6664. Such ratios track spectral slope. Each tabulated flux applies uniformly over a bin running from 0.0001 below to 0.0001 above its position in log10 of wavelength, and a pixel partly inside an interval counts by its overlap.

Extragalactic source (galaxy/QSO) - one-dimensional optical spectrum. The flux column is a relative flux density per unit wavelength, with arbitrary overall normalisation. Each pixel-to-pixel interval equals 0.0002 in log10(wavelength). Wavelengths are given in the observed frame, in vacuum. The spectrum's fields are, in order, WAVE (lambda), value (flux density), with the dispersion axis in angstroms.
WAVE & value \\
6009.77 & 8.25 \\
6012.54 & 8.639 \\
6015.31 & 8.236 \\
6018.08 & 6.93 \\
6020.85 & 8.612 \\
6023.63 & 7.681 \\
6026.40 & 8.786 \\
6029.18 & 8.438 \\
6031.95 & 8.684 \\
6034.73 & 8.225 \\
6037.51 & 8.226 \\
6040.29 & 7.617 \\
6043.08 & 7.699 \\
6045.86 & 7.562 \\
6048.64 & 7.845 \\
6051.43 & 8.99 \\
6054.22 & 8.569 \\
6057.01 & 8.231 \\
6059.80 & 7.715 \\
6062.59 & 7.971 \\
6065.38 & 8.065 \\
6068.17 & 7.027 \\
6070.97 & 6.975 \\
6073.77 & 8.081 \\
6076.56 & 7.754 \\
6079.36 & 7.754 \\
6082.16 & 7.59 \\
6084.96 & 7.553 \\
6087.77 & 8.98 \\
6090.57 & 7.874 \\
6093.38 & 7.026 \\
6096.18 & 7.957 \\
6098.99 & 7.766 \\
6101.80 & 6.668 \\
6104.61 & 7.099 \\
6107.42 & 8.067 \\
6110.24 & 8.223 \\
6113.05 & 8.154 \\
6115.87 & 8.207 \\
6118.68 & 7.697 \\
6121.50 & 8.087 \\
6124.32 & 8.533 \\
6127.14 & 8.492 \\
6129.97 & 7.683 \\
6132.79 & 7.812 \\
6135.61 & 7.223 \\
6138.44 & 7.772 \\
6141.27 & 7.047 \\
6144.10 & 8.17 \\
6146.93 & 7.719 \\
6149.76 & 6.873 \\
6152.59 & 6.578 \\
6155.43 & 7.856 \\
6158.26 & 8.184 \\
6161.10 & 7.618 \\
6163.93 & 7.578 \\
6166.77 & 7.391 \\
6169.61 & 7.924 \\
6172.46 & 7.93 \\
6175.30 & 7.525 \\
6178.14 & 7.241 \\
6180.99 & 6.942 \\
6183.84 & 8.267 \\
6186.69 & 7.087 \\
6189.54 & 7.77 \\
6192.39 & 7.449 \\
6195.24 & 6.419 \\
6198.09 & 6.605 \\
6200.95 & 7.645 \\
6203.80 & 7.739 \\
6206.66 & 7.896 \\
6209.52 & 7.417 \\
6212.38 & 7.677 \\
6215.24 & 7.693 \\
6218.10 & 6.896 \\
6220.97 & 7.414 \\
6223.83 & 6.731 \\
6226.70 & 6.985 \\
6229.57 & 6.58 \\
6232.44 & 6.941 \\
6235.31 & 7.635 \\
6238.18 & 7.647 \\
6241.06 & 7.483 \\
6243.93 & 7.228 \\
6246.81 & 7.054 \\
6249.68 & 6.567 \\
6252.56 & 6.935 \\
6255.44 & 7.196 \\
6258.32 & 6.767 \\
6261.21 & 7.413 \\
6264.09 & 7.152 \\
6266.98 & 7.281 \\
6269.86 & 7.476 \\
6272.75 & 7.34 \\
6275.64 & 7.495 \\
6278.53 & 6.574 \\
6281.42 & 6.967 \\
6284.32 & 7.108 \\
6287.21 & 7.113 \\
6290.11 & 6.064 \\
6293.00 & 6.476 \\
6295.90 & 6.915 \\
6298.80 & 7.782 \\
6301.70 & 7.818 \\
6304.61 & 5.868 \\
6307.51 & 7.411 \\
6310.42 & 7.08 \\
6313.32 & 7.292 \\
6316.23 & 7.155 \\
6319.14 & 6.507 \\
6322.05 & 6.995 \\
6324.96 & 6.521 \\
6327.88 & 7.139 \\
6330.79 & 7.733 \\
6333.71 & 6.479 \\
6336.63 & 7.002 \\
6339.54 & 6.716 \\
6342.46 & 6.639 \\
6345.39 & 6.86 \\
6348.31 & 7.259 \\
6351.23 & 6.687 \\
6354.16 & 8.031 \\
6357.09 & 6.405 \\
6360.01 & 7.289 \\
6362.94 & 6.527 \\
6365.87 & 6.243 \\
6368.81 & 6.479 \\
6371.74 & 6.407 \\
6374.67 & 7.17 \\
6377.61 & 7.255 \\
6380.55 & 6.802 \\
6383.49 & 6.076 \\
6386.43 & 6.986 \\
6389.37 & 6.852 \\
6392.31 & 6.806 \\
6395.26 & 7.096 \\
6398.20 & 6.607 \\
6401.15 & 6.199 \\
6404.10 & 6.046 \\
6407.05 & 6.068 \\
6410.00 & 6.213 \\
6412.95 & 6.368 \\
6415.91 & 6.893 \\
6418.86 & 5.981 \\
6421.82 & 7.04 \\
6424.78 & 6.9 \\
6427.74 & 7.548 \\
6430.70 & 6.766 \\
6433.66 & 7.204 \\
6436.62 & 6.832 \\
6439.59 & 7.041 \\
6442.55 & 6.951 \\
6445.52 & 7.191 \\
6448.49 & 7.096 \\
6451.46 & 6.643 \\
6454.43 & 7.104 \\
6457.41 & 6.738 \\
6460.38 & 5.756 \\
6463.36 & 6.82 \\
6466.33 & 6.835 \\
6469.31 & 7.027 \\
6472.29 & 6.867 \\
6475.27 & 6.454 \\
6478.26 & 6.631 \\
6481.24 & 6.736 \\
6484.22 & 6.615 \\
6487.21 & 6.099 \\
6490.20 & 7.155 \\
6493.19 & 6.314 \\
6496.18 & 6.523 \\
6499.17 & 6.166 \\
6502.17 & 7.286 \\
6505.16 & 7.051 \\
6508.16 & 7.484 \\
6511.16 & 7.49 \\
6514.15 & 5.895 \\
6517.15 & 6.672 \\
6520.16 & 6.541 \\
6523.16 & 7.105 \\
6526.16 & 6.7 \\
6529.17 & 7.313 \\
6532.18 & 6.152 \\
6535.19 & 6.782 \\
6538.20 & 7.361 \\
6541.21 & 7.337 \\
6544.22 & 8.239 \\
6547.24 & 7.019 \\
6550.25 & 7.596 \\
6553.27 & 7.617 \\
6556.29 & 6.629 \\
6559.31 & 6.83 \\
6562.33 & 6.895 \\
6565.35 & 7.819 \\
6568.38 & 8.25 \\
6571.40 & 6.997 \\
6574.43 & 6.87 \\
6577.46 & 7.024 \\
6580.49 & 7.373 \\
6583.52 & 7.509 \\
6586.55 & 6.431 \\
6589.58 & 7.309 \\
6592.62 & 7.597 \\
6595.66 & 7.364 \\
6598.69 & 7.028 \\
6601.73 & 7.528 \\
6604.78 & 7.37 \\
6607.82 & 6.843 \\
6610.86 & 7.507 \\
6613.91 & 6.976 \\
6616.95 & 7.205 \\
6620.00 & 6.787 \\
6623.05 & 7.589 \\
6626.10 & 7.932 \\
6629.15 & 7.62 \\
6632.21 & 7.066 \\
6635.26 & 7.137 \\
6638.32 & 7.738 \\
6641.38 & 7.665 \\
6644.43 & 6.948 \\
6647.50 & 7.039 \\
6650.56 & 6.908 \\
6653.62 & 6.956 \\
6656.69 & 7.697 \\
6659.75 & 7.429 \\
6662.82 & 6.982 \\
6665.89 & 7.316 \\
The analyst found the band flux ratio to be 0.97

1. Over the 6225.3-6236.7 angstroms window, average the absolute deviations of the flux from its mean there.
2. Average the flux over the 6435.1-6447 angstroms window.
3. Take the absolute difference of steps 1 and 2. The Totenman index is 6.7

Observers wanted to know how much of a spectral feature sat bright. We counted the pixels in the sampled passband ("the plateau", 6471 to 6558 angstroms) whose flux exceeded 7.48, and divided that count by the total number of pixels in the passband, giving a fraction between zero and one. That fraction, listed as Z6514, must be 0.17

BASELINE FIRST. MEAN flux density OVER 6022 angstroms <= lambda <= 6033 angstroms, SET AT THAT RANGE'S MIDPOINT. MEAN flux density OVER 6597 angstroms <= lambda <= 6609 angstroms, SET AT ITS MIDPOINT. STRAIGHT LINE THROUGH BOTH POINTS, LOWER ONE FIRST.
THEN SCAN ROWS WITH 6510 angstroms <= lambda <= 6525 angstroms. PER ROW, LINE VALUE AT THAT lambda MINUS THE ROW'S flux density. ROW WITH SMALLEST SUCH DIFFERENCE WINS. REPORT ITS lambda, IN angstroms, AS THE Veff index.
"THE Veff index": 6511.16 angstroms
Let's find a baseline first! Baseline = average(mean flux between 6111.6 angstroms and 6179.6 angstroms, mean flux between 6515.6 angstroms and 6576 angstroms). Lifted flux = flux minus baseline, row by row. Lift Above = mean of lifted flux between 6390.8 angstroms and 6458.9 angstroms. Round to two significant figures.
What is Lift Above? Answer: -0.67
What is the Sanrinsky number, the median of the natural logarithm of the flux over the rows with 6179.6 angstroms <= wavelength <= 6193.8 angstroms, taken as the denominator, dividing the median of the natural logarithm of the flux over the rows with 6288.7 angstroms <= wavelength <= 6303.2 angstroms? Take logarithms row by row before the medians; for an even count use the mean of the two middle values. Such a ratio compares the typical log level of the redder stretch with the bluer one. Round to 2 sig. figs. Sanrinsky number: 0.96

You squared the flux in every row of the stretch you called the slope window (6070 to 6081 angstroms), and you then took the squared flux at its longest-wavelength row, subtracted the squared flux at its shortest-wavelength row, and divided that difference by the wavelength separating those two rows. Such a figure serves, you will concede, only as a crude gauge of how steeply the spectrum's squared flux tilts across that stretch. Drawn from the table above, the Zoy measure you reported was 1.4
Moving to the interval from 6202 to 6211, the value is -0.9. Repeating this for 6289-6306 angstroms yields -0.2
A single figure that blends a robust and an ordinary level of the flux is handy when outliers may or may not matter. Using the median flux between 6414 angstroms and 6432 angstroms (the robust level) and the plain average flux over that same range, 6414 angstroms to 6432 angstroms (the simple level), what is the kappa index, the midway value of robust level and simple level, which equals 6.9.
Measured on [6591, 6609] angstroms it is 7.3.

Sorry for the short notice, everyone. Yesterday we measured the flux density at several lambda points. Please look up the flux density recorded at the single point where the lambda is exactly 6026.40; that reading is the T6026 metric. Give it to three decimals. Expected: 8.786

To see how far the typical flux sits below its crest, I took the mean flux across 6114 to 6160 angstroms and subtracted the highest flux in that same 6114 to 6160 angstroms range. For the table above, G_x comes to -0.79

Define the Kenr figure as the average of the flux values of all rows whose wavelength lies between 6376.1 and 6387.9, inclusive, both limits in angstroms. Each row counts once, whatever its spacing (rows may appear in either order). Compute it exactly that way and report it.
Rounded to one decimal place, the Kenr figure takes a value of 6.8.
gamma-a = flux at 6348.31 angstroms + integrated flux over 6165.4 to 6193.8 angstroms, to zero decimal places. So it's 222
